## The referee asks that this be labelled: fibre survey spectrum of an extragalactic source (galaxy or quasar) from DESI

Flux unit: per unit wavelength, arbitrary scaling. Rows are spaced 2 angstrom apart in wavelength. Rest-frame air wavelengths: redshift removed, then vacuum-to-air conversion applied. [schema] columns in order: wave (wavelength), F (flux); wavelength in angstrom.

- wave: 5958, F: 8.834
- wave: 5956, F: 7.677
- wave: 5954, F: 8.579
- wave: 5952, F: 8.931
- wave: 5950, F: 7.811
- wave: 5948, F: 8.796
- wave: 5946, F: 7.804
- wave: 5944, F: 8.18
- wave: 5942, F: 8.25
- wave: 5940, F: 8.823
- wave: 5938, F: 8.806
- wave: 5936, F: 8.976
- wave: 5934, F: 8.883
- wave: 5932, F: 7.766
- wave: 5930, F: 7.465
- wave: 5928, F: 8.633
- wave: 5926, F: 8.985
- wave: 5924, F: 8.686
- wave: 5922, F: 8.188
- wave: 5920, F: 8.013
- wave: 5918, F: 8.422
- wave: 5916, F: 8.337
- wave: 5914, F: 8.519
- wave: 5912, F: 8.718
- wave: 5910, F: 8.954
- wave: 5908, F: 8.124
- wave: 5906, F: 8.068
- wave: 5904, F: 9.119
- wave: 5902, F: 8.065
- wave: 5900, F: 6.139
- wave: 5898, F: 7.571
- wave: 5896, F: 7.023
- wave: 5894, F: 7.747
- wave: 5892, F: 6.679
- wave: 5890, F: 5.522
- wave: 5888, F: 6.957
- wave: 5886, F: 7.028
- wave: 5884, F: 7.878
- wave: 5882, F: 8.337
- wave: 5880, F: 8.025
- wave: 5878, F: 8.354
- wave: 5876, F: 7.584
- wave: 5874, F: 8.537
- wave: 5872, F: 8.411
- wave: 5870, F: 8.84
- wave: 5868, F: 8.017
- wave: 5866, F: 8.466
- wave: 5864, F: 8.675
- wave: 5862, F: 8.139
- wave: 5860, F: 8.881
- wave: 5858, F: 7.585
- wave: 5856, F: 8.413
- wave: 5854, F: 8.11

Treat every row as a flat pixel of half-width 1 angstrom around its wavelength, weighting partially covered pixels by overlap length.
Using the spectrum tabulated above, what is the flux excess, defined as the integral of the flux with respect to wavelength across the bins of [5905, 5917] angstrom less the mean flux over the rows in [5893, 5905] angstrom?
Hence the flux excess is 93.8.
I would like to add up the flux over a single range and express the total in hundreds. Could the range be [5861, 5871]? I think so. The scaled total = 0.421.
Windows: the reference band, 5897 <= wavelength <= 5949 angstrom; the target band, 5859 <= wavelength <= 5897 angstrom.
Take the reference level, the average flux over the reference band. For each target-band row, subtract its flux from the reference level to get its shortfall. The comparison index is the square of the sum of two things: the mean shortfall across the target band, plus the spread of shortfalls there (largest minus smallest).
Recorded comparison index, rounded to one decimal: 14.7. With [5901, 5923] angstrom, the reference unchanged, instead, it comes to 1.0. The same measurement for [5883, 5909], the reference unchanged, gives 20.6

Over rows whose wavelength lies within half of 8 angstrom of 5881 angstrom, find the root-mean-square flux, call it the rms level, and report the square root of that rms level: 2.86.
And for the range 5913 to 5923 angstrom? 2.88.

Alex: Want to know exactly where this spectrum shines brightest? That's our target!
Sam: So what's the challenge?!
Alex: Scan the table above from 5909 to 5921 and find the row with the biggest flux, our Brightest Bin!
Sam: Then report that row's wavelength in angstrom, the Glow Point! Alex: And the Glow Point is 5910 angstrom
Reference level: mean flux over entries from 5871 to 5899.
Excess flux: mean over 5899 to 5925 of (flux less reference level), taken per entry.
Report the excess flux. 0.71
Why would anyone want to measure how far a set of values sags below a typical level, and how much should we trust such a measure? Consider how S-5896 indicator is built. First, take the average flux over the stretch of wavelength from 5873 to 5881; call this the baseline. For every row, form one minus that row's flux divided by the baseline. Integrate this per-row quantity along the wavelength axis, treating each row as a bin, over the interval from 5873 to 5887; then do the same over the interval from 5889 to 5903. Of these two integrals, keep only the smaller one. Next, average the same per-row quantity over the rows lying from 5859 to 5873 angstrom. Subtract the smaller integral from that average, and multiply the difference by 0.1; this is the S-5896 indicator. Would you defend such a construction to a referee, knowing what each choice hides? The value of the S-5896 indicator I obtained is -0.032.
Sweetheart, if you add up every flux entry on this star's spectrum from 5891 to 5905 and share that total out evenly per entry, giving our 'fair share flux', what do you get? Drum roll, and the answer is 7.48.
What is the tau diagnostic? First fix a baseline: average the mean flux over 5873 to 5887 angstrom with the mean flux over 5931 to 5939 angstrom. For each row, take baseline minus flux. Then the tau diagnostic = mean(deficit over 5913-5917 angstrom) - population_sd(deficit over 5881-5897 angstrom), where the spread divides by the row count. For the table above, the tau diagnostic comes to -1.0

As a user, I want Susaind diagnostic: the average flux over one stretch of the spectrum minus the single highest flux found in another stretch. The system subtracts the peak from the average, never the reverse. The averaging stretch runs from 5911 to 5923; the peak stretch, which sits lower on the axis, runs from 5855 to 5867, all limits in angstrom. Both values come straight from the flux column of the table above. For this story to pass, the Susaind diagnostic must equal -0.51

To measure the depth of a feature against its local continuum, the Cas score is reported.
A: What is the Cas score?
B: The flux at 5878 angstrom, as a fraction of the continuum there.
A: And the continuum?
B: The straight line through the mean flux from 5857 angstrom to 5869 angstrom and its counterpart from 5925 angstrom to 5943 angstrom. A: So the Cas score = 1.00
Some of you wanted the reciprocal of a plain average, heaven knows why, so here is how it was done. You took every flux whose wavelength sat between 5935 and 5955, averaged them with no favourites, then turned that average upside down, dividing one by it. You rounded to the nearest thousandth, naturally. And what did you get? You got 0.118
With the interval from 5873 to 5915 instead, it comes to 0.129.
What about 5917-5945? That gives 0.119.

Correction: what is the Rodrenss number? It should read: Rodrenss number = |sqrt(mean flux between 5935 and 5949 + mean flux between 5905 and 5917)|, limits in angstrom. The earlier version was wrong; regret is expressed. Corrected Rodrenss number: 4.12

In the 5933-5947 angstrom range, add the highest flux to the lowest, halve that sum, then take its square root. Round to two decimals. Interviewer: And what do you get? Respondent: 2.90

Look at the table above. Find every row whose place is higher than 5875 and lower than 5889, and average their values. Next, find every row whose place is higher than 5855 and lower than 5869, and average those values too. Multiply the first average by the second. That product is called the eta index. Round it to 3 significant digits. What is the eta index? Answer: 64.3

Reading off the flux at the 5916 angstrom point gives 8.337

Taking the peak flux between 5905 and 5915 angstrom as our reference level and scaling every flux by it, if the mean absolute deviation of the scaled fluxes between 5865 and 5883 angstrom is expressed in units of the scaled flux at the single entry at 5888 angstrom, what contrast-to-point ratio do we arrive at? 0.039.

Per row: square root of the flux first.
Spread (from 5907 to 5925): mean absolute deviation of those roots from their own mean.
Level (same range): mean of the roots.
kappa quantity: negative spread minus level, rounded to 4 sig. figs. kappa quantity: -2.947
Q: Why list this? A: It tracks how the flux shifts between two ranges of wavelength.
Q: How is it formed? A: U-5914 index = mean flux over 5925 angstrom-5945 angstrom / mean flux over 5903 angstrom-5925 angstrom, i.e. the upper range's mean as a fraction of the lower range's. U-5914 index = 1.00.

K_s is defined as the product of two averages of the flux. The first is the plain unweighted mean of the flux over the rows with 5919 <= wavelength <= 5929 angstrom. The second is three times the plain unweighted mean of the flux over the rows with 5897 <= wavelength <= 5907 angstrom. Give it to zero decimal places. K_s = 199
